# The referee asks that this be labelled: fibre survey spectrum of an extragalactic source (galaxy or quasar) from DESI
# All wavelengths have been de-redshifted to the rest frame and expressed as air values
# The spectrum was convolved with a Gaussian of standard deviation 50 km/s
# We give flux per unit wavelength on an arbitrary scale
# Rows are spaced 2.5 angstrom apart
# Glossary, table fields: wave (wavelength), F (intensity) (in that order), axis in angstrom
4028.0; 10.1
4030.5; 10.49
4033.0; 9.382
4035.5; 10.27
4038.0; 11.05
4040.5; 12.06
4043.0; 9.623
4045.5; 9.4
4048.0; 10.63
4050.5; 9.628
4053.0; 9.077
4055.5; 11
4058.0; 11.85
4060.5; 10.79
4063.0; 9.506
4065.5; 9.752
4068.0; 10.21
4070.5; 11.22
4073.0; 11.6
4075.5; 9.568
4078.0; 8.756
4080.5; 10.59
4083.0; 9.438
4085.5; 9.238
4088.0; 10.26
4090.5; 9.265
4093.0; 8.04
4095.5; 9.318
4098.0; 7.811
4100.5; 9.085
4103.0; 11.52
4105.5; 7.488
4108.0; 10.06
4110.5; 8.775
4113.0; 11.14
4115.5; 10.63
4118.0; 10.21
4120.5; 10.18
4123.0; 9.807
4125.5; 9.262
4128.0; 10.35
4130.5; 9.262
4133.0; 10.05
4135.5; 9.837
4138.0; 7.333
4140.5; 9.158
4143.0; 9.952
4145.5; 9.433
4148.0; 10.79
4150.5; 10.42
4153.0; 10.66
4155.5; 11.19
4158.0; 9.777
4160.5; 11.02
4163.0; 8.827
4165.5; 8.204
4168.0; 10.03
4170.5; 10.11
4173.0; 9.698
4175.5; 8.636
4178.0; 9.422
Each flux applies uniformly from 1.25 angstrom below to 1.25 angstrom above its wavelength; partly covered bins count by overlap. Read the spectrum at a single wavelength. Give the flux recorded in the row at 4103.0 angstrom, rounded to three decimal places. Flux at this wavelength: 11.520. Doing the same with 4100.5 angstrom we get 9.085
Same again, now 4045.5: 9.400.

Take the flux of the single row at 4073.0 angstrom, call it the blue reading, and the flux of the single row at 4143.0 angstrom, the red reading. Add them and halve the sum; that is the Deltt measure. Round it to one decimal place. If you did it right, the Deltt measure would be 10.8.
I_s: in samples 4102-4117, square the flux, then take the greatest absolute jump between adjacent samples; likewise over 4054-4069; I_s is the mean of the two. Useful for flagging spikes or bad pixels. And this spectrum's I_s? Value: 51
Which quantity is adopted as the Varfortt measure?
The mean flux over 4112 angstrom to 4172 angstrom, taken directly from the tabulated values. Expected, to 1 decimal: 9.9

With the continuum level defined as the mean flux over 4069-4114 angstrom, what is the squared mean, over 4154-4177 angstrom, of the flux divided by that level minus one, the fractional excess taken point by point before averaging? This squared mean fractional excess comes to 0.000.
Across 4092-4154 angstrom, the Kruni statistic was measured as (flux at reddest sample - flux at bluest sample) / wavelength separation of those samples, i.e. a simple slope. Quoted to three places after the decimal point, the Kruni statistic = 0.044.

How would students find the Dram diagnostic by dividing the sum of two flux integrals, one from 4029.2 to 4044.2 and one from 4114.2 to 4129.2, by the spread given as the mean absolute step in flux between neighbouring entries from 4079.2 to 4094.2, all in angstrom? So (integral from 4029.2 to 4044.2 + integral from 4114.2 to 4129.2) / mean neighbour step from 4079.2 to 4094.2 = 336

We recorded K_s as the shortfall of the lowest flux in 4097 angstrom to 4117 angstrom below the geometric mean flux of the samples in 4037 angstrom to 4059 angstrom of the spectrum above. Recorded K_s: 2.9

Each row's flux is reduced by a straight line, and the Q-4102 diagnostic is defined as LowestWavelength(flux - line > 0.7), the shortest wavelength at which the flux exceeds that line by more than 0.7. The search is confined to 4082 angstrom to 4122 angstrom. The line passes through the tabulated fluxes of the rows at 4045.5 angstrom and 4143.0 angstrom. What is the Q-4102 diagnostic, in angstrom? 4103.0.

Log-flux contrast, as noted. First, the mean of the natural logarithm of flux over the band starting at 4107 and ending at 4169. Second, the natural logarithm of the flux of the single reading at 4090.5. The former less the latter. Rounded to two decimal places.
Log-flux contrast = 0.06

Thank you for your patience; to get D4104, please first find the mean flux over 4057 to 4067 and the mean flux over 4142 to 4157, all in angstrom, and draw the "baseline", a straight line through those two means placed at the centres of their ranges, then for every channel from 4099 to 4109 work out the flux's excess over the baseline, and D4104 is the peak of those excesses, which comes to 1.1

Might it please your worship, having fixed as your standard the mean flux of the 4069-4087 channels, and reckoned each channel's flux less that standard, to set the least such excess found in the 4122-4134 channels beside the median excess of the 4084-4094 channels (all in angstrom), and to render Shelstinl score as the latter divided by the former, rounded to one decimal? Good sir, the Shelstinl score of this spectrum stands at 1.0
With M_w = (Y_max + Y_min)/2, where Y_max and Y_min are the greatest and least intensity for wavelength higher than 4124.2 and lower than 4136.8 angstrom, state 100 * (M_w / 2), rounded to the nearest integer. 490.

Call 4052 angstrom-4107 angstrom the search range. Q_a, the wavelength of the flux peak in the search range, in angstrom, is 4058.0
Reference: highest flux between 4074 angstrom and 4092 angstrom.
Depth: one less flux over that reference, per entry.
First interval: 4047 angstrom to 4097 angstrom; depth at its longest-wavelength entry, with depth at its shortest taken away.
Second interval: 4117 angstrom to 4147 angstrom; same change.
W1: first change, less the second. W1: 0.1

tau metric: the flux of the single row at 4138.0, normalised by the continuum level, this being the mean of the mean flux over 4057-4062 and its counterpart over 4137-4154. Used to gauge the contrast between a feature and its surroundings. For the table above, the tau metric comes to 0.70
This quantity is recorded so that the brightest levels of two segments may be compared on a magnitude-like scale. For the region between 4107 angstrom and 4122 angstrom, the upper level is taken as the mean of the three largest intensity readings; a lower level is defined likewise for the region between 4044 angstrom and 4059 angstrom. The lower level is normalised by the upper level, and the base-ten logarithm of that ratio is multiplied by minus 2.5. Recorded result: -0.05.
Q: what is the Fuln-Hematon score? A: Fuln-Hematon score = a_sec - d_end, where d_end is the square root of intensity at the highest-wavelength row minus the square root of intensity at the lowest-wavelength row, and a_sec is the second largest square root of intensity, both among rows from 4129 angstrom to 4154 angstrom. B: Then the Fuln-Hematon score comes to 3.0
